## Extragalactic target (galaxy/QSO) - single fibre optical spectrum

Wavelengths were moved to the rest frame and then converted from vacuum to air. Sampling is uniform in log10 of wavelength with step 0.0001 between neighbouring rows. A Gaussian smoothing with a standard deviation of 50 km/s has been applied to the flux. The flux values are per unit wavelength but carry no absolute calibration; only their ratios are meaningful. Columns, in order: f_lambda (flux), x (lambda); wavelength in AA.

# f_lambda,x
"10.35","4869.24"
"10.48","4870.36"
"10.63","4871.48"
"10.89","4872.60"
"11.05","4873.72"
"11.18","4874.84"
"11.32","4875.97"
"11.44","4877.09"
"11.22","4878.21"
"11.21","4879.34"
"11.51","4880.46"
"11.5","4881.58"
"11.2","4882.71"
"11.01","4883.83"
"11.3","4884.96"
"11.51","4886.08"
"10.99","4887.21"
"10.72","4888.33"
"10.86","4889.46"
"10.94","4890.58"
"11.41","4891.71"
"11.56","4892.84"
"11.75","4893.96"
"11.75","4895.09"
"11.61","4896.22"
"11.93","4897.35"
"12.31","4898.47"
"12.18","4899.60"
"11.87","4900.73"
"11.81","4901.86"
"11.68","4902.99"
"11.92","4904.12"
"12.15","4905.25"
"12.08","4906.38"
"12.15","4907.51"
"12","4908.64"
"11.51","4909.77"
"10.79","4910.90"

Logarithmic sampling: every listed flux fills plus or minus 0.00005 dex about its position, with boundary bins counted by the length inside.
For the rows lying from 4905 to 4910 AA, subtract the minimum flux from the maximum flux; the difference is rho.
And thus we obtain 0.64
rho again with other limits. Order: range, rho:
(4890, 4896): 0.81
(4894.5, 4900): 0.70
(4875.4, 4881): 0.30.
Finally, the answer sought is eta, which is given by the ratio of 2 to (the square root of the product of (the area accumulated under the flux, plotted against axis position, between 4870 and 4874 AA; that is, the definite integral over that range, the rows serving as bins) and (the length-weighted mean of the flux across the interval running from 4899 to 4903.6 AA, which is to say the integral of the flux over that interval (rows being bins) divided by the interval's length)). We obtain 0.088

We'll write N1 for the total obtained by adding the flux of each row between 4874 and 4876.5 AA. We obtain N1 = 22.5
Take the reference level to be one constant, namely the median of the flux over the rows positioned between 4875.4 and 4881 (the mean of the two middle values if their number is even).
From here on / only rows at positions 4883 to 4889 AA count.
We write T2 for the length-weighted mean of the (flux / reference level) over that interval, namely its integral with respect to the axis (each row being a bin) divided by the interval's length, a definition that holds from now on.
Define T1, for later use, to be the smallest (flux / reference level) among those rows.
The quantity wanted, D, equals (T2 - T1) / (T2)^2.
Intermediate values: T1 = 0.95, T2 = 0.98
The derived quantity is 0.035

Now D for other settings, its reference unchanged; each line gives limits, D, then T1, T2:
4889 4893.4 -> 0.031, 0.96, 0.99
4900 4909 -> 0.022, 1.03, 1.06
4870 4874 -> 0.028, 0.93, 0.95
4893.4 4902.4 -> 0.023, 1.03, 1.05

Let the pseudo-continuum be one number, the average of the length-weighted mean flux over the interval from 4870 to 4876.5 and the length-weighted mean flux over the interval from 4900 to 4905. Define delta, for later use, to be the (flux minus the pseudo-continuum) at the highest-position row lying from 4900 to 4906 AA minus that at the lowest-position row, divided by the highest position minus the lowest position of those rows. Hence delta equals 0.06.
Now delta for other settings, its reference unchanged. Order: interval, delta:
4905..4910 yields -0.14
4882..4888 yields -0.05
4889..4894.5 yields 0.20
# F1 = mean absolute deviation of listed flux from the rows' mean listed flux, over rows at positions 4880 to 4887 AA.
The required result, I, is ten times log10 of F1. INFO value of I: -7.7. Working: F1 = 0.17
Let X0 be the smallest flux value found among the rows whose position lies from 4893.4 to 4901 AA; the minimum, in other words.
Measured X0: 11.61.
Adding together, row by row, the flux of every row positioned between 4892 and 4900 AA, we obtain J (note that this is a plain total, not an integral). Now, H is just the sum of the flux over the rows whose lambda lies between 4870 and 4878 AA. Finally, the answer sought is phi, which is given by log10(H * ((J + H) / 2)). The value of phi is 3.79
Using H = 77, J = 83.1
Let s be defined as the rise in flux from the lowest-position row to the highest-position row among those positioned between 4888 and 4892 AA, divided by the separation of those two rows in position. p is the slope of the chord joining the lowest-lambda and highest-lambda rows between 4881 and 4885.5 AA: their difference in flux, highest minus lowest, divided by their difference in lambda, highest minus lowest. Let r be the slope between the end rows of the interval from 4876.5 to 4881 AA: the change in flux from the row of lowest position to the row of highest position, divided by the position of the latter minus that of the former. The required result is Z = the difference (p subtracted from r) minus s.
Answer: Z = -0.124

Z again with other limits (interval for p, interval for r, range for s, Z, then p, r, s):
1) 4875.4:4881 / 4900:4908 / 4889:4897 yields -0.112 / 0.04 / 0.041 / 0.11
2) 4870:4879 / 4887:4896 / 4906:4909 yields 0.038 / 0.09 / 0.096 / -0.04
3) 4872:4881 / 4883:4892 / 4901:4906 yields -0.128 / 0.08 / 0.051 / 0.10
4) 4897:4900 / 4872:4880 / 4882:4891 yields -0.031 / 0.11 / 0.047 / -0.03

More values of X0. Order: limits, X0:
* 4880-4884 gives 11.01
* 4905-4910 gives 11.51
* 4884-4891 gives 10.72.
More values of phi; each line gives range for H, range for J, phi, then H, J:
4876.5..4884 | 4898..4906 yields 3.81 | 79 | 83.9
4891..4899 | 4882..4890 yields 3.82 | 82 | 77.6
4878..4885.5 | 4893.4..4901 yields 3.81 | 79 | 83.4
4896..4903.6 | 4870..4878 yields 3.83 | 83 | 77.0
